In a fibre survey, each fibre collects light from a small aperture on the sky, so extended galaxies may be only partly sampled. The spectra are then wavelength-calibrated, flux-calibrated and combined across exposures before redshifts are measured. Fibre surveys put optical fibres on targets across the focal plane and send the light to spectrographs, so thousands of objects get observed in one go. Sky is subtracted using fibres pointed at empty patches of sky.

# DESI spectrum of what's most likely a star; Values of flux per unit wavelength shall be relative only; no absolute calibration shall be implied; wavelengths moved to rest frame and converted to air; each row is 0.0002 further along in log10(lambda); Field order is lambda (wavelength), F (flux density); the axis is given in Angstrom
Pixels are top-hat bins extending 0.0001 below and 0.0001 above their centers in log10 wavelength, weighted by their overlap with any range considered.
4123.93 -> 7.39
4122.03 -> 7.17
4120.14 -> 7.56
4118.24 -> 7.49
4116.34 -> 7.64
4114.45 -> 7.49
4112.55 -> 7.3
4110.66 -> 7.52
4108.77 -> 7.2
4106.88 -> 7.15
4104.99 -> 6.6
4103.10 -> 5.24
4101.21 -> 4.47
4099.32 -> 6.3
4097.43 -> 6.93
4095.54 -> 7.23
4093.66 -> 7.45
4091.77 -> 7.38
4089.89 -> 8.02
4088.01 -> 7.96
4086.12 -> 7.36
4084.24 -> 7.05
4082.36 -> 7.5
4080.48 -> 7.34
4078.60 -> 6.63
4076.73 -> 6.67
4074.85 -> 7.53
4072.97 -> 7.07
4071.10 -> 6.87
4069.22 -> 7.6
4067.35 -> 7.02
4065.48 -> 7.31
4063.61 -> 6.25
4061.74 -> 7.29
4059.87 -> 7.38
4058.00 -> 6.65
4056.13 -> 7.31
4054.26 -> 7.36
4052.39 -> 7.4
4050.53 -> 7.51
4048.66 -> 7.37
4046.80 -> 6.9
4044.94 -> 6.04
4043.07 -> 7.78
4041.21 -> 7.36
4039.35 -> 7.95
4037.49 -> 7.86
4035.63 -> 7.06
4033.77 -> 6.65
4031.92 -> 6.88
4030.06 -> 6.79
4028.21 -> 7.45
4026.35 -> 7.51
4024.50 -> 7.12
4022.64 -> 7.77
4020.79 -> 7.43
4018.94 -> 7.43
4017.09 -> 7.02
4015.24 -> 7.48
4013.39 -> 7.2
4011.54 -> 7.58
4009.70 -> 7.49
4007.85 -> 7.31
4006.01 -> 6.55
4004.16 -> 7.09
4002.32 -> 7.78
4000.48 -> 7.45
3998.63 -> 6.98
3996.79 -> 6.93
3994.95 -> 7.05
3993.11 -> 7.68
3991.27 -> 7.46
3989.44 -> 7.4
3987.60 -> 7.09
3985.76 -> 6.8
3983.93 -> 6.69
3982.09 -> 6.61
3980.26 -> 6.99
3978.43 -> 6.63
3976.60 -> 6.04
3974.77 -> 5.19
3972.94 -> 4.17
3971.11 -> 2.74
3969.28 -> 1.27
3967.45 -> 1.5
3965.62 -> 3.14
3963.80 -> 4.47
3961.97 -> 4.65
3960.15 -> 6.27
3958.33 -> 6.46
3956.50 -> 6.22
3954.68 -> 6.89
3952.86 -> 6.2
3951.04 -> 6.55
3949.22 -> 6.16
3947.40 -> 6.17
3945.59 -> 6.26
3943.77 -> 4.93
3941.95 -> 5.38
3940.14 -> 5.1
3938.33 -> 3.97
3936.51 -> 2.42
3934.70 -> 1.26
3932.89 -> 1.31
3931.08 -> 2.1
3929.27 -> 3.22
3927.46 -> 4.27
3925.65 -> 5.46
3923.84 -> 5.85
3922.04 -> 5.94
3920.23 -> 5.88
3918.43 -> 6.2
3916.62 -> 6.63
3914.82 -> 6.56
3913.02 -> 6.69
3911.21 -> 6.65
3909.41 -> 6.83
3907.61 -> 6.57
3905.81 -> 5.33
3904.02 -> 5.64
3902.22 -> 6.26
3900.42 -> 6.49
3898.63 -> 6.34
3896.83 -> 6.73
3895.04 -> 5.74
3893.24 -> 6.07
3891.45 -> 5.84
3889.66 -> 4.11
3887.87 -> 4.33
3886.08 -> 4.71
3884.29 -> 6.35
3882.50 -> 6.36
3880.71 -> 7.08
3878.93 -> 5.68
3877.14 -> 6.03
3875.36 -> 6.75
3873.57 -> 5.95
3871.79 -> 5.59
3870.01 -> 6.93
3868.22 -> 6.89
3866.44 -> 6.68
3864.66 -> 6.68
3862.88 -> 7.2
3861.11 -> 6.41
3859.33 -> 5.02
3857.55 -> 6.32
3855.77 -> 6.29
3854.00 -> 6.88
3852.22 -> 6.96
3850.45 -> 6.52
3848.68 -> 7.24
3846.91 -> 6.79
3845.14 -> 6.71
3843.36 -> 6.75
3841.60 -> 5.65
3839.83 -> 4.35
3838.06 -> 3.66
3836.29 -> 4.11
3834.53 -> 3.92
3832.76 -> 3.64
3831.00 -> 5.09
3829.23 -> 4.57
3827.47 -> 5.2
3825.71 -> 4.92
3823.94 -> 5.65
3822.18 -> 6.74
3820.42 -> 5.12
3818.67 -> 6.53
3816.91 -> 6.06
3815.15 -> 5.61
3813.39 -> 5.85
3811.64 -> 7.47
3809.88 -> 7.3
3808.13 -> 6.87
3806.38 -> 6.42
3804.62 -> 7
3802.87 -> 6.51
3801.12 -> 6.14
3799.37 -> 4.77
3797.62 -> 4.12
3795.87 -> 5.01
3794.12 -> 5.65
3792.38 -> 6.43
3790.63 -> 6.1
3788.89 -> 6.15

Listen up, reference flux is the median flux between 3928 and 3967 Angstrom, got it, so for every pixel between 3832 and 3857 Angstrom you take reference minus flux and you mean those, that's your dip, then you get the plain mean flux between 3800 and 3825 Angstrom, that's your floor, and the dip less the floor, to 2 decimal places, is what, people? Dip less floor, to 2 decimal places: -6.95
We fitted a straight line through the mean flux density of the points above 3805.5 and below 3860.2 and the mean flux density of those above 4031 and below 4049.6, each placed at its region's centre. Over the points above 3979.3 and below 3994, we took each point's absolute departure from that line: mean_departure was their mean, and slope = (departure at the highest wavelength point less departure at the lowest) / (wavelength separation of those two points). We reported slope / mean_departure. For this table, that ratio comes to 0.14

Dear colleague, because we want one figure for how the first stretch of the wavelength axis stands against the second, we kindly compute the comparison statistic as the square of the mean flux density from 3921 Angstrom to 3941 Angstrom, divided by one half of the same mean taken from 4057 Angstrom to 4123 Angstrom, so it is 3.9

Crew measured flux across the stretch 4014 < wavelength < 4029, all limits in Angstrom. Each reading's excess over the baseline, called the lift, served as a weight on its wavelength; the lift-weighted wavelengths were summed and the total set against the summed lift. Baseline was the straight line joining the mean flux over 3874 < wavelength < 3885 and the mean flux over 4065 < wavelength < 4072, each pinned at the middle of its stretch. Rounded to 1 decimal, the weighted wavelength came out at 4022.0 Angstrom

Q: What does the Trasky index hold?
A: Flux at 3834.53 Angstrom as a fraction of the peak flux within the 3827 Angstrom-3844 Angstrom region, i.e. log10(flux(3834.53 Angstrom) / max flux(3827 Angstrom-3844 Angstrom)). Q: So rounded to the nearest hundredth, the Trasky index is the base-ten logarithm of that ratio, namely -0.24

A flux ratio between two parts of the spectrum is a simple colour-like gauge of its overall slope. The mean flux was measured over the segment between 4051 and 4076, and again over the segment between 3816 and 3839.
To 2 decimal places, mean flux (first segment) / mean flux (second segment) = 1.43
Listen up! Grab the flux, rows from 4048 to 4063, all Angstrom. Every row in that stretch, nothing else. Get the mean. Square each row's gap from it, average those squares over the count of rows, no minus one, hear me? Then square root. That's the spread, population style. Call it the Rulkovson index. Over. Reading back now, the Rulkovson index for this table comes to 0.25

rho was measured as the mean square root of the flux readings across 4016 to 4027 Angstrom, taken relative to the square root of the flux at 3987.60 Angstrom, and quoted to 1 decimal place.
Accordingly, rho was 1.0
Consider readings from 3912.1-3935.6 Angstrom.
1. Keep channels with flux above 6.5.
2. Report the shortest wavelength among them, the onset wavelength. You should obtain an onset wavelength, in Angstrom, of 3913.02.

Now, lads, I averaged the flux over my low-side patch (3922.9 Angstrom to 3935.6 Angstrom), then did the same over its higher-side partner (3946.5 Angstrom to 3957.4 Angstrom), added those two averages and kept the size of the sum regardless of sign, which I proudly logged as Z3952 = 10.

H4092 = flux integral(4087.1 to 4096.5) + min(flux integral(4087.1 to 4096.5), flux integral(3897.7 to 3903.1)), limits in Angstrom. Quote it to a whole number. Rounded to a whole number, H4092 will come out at 106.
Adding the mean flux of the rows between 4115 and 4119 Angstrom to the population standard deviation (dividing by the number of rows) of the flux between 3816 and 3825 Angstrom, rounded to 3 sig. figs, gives 8.15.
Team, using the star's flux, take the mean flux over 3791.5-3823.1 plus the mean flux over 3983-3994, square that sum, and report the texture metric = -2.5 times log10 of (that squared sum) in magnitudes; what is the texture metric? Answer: -5.6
